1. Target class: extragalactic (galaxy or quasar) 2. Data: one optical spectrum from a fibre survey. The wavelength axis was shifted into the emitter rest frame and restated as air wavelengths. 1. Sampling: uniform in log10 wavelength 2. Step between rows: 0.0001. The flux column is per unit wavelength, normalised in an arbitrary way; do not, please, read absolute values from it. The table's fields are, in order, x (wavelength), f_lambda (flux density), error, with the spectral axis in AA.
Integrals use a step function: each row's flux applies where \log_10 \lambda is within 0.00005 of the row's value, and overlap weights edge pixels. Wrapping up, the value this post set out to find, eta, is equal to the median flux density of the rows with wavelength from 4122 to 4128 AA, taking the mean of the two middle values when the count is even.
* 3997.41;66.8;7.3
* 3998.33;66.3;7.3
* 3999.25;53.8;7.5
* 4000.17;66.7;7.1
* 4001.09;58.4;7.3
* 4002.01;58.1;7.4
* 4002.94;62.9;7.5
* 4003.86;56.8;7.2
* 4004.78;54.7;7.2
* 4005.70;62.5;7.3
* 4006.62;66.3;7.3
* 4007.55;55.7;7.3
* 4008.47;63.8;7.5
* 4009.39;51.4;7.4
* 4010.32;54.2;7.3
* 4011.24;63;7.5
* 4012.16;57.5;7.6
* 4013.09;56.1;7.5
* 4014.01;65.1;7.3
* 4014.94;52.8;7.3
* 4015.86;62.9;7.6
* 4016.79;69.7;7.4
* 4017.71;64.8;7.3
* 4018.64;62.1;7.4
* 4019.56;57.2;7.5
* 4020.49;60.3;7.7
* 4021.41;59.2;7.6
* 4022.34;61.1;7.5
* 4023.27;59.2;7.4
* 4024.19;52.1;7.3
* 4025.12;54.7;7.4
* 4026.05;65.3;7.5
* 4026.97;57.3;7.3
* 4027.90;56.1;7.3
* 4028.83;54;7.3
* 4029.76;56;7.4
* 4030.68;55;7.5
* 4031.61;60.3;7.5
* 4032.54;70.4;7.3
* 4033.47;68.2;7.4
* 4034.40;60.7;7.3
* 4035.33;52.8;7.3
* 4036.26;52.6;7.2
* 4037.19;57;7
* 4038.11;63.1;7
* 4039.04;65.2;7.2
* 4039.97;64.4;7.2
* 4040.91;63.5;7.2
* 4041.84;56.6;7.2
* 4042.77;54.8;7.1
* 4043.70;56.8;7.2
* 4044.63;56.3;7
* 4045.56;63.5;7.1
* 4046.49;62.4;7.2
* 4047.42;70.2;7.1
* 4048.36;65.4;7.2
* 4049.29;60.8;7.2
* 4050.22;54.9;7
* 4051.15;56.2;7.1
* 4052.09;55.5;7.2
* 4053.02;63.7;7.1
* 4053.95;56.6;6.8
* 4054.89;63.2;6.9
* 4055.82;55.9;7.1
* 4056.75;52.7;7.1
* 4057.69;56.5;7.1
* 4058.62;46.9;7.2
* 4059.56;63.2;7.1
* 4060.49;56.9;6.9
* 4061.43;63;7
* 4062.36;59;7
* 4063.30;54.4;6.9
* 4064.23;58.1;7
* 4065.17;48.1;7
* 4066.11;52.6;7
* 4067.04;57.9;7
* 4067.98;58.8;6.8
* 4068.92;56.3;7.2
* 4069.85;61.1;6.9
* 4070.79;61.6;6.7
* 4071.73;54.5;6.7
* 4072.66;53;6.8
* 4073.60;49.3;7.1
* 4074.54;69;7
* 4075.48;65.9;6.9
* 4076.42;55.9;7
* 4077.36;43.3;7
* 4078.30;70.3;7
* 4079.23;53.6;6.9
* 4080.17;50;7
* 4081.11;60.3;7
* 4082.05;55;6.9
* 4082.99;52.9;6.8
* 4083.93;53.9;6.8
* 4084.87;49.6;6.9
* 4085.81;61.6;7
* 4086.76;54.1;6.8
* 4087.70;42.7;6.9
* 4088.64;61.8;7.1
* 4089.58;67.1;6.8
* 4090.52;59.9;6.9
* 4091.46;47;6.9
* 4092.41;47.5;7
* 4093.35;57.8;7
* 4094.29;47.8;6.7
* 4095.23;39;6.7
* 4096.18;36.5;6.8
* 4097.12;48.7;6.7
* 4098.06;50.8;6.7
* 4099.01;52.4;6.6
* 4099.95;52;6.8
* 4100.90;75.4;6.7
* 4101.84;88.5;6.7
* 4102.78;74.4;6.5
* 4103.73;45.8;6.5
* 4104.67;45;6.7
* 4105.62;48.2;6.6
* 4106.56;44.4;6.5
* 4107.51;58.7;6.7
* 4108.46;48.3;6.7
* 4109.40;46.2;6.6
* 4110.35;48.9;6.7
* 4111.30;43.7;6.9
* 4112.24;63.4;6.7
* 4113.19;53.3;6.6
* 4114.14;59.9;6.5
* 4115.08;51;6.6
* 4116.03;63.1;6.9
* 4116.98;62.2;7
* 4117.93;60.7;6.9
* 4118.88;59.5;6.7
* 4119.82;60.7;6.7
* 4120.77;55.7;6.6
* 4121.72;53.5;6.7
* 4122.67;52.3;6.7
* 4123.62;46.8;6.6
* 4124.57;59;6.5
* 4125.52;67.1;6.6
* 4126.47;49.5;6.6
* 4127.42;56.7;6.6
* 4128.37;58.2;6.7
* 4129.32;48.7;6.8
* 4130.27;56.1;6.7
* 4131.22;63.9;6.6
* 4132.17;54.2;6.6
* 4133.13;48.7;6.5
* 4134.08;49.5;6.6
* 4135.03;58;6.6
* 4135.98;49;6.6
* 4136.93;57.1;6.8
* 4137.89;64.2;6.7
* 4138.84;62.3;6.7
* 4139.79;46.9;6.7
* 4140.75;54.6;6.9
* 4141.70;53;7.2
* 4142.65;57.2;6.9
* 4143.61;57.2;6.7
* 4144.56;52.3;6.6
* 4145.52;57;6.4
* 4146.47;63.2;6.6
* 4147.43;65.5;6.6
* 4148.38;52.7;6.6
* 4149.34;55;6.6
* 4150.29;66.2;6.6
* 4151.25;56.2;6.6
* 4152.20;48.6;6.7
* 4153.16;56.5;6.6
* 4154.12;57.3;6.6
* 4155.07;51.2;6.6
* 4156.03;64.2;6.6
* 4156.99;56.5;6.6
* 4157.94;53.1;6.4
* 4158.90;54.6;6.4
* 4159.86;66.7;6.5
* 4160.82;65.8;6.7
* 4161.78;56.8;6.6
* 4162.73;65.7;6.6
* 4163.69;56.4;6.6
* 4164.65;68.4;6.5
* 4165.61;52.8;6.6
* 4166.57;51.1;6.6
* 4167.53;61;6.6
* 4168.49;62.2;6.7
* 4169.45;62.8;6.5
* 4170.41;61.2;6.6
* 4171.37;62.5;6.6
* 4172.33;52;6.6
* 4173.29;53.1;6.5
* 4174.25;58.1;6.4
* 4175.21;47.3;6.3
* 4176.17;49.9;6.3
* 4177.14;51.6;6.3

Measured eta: 54.5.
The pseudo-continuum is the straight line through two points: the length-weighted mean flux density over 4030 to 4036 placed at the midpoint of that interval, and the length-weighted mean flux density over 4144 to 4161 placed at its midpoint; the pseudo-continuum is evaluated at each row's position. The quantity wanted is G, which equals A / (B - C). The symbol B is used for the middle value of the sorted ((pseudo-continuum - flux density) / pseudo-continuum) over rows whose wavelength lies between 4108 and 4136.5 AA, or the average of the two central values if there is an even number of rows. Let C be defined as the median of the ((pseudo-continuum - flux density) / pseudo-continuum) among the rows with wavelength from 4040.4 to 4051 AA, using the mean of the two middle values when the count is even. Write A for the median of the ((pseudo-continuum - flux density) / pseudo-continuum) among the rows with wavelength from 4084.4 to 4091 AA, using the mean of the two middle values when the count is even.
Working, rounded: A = -0.01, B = 0.06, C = -0.01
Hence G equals -0.1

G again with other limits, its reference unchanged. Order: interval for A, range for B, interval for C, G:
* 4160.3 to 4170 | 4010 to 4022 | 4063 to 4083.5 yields 1.3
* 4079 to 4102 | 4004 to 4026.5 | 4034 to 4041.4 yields 2.7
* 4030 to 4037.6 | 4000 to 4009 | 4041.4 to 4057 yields -0.8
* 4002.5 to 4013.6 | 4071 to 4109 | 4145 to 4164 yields 0.7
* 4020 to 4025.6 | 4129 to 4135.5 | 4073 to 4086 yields -2.0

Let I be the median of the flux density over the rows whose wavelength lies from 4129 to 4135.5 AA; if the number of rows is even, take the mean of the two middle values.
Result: 54.2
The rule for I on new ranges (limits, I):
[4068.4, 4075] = 56.3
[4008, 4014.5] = 57.5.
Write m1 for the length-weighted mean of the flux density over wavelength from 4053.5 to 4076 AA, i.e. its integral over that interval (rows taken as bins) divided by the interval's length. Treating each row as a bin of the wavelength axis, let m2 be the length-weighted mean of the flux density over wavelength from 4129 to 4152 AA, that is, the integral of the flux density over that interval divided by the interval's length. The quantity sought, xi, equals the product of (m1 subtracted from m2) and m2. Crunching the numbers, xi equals -61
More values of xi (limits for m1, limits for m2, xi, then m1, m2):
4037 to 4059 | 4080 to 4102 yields -276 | 59.3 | 54.3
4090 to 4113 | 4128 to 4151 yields 186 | 53.0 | 56.3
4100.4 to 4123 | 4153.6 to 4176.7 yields 65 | 56.8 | 57.9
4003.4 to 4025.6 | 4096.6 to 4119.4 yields -184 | 59.3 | 56.0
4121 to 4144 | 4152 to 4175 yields 182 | 55.1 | 58.3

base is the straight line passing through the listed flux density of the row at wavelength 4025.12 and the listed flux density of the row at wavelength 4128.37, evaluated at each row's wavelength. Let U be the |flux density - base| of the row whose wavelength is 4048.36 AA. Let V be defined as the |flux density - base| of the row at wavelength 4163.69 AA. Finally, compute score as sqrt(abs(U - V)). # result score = 2.6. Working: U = 9.9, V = 3.0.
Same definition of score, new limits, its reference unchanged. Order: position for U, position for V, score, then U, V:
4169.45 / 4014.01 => 2.8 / 3.2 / 10.8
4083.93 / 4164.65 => 2.5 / 2.8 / 9.0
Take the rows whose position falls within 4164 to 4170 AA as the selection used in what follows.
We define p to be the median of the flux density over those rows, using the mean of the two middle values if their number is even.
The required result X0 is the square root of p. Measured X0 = 7.8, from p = 62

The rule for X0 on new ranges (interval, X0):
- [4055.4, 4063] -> 7.5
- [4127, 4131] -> 7.5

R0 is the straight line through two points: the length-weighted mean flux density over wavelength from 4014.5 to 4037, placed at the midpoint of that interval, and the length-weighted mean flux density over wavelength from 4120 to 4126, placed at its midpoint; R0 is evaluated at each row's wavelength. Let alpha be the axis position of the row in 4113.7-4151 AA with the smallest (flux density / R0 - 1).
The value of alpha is 4123.62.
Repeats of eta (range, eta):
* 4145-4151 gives 60.1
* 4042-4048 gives 59.6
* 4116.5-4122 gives 60.1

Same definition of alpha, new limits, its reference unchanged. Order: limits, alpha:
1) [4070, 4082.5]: 4077.36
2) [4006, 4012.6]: 4009.39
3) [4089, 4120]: 4096.18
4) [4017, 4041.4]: 4024.19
